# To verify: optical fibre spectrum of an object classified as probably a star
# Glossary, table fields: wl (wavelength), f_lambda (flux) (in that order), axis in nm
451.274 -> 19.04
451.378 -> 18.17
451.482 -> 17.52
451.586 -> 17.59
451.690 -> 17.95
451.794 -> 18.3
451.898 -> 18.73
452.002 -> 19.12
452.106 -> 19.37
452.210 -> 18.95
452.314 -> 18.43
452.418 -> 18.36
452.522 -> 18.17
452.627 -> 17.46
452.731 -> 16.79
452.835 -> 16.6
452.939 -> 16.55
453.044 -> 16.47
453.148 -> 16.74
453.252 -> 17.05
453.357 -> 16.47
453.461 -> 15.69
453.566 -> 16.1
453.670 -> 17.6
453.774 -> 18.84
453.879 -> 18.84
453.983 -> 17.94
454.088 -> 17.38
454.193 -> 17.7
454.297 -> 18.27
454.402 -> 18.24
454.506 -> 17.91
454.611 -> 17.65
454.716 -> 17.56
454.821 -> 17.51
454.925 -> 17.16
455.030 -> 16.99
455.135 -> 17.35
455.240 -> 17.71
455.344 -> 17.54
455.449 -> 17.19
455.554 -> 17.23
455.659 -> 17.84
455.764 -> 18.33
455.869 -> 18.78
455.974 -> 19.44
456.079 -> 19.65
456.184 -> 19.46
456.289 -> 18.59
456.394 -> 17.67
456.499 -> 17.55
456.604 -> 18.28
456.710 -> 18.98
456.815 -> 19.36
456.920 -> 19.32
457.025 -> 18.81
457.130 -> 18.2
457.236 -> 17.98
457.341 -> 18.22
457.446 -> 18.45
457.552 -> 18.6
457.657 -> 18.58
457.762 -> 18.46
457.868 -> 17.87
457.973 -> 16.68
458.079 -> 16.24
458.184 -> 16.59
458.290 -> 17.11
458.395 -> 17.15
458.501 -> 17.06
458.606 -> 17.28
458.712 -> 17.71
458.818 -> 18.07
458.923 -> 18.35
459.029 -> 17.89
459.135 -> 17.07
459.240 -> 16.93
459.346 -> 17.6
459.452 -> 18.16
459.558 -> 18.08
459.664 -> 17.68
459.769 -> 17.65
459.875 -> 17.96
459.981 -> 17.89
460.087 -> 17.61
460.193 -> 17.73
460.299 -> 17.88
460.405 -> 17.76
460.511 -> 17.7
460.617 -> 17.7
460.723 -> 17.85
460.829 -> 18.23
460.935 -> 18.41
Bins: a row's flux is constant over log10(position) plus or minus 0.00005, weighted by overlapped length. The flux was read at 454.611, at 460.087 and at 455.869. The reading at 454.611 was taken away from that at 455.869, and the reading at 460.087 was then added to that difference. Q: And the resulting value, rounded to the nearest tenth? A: 18.7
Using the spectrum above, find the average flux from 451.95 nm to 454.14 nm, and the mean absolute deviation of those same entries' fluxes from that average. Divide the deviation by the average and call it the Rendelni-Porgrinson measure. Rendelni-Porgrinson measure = 0.054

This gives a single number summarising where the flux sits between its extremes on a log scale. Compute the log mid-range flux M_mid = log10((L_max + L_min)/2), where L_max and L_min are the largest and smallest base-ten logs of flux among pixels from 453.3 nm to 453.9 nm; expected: 0.092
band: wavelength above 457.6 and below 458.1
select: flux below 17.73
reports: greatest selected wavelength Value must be 458.079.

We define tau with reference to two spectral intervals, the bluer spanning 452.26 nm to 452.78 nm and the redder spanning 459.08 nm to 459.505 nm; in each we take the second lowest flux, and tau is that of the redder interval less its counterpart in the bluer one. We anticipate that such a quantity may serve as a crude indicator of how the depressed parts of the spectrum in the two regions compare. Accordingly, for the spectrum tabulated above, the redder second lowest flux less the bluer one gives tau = -0.4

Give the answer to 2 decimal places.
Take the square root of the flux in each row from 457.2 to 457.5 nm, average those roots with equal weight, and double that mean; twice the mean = 8.54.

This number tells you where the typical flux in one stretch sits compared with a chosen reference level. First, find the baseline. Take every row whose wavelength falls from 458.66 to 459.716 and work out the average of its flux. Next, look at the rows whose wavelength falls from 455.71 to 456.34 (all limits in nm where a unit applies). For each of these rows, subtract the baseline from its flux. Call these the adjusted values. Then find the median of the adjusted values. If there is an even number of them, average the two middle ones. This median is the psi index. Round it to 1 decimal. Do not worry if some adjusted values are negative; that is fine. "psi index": 1.4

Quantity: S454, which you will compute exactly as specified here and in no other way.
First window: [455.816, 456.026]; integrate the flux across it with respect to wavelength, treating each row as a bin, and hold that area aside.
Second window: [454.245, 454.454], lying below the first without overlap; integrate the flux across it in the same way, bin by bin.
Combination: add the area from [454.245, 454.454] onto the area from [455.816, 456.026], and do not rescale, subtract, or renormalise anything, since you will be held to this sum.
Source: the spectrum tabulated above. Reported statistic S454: 7.83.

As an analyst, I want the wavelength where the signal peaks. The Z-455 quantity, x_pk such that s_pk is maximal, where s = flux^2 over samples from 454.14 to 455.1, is 454.297 nm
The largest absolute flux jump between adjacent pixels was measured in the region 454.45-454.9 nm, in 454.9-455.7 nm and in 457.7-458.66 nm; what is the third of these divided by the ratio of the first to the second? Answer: 2.8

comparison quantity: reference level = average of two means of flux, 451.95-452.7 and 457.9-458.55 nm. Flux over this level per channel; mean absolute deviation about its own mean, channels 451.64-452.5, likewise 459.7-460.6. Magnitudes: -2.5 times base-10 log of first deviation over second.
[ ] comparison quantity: -1.4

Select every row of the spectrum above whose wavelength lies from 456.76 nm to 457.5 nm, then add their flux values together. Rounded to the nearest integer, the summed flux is 130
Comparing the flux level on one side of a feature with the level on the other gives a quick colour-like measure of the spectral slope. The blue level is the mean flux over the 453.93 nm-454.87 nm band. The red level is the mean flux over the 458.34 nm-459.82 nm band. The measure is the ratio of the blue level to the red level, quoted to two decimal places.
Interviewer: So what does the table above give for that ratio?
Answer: 1.01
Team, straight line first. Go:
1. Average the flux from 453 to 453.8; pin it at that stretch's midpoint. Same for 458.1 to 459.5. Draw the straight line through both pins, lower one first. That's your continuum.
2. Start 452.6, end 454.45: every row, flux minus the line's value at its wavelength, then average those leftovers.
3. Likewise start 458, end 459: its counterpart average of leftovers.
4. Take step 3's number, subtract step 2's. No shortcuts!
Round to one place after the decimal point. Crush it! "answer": -0.5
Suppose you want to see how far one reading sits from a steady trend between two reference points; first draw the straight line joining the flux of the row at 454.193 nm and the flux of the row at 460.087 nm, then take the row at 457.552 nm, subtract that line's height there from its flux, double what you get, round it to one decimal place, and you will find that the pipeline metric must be 1.9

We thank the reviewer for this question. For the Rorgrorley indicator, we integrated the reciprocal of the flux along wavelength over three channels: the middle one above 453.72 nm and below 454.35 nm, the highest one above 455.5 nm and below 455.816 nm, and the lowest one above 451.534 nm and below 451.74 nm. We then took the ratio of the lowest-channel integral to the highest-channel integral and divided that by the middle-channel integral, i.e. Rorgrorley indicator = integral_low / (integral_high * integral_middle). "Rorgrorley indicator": 19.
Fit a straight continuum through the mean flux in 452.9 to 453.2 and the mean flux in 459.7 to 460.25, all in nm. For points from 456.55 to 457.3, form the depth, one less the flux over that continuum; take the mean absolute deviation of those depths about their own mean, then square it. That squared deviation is 0.0008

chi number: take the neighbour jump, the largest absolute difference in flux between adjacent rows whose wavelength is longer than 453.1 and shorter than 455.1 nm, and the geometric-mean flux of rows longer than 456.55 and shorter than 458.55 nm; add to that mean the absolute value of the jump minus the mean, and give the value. 34.4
